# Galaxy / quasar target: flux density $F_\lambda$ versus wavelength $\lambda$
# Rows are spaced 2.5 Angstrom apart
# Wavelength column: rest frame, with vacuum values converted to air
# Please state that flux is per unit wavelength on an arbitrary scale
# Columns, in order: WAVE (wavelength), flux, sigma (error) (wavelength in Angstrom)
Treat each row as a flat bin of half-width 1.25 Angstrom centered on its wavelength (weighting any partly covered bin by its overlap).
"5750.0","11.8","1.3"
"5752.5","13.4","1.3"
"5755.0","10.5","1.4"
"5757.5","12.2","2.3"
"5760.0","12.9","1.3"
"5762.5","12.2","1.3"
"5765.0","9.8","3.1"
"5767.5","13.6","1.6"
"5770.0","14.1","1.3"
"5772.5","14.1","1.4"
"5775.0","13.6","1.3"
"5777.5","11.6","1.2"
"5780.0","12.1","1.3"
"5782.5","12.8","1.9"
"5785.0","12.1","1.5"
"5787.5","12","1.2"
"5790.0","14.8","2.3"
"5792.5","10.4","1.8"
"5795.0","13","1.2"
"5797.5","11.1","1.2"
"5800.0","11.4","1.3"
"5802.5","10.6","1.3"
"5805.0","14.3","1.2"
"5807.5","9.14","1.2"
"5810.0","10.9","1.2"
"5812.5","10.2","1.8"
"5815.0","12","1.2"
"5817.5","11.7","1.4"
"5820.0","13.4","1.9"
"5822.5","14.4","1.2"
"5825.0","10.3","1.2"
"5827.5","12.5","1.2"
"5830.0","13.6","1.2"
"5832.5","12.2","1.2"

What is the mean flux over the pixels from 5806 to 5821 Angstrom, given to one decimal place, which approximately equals 11.2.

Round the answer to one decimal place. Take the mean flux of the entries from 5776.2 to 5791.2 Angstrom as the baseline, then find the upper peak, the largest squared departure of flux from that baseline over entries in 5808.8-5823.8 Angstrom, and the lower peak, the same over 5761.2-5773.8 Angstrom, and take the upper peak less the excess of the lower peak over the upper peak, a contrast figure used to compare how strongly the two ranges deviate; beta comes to 3.5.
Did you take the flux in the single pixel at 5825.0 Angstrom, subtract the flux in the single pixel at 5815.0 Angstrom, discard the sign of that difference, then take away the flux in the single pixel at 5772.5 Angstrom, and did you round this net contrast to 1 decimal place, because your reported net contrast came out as -12.4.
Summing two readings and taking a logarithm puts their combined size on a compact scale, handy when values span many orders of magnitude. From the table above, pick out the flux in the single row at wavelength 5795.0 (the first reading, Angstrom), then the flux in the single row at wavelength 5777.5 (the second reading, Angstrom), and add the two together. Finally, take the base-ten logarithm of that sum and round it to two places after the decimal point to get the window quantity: 1.39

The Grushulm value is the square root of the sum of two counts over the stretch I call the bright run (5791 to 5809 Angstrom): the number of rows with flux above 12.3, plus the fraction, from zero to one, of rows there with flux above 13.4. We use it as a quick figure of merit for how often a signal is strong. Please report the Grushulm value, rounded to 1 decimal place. 1.5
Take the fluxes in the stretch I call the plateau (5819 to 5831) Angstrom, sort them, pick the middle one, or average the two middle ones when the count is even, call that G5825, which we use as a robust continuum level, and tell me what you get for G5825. 13.4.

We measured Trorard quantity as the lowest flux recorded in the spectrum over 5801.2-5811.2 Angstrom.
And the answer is 9.14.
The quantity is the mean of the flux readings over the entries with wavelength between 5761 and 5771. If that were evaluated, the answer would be 12.4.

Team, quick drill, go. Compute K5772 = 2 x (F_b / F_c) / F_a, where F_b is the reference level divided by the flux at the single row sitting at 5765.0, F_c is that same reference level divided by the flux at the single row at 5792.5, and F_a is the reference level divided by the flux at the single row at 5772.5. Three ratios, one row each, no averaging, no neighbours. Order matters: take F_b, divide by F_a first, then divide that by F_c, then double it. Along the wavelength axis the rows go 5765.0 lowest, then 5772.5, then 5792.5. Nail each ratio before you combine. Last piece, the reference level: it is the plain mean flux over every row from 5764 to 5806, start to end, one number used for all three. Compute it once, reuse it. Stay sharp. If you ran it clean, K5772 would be 2.4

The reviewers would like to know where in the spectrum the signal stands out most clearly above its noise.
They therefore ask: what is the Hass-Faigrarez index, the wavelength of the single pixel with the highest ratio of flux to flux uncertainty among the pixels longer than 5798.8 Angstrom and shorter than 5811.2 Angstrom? 5805.0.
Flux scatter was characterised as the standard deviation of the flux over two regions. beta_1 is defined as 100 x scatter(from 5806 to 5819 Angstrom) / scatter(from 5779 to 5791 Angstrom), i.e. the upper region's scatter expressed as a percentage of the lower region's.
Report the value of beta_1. 98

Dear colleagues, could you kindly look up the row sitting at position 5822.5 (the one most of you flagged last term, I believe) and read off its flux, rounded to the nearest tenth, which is 14.4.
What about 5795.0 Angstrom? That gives 13.0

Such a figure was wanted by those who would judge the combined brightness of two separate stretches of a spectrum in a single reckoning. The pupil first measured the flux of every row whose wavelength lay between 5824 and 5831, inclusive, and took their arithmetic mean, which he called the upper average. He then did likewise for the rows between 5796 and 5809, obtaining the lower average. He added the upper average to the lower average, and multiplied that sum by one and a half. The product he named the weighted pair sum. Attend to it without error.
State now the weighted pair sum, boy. 35.2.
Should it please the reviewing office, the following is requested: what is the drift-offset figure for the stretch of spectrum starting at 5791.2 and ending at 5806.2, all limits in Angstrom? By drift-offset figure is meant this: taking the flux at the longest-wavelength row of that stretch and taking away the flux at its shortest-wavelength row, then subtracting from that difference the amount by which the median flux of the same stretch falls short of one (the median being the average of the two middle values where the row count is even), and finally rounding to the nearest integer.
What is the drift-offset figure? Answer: 14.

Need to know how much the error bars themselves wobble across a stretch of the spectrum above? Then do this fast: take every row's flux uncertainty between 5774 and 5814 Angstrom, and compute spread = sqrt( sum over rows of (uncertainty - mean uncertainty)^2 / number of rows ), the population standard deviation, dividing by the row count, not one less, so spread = 0.33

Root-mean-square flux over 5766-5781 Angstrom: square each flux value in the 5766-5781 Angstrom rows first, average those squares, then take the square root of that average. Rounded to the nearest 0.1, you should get 13.2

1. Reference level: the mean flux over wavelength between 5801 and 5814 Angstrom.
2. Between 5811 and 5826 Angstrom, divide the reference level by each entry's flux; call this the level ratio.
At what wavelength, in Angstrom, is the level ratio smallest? 5822.5 Angstrom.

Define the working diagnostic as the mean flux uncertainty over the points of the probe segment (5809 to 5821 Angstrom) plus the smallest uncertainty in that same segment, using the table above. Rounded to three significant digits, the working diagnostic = 2.70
